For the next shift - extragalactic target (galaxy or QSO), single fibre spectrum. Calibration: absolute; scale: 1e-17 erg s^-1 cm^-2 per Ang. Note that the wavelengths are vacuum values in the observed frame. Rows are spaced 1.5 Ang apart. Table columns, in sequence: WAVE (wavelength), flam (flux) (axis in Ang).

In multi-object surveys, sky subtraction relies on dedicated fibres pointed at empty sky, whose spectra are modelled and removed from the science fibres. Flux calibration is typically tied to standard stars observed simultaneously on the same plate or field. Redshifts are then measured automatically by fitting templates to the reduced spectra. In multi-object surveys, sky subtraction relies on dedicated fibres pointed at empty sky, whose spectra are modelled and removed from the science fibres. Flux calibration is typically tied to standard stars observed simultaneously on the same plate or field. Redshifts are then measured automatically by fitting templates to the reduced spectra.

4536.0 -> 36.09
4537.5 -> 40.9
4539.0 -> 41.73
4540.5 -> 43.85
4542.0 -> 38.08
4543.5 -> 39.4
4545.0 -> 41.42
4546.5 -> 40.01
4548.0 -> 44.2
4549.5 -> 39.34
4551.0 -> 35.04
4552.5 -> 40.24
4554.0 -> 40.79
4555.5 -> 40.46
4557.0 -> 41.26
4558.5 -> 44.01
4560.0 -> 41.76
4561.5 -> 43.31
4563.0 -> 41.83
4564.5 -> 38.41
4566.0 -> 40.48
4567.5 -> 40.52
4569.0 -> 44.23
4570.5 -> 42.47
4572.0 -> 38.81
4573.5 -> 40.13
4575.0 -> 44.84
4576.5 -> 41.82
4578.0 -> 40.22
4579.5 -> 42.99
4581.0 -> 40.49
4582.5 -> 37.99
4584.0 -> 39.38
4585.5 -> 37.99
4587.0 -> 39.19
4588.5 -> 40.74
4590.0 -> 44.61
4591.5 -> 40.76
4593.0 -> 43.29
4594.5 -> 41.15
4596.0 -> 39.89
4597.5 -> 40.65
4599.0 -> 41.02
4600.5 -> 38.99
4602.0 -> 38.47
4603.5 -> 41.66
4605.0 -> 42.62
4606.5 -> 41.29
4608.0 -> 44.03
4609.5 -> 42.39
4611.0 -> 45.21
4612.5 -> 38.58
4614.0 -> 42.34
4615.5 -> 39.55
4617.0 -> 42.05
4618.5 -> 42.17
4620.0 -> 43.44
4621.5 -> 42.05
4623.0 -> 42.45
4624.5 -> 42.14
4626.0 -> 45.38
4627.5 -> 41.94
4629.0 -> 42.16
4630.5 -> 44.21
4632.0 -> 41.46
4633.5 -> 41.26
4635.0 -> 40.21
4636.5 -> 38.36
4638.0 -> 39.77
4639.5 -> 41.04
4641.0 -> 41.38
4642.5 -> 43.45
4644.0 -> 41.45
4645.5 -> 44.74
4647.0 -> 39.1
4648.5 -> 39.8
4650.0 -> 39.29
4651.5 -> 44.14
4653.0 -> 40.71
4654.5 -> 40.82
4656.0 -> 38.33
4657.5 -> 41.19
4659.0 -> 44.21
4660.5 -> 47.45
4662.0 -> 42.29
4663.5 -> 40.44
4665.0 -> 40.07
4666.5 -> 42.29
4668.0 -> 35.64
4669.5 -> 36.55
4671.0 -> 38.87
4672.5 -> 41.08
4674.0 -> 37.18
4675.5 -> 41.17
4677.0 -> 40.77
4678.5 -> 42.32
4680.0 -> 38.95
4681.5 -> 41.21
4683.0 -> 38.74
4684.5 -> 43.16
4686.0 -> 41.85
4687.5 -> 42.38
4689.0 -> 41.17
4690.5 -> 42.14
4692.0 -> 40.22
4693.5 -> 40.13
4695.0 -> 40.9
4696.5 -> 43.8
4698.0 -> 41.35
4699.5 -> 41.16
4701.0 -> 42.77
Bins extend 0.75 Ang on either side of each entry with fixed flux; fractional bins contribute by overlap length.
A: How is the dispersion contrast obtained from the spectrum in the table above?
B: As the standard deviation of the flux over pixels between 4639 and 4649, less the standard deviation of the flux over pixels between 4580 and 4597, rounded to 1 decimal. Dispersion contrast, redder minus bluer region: -0.1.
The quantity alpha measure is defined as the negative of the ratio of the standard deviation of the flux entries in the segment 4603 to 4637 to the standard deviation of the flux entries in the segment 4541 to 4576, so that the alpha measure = -0.77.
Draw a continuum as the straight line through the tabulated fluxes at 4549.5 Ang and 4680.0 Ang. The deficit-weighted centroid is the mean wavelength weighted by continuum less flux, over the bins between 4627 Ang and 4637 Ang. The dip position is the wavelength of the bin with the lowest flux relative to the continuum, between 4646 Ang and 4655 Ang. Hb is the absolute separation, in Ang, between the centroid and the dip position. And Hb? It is 16.6 Ang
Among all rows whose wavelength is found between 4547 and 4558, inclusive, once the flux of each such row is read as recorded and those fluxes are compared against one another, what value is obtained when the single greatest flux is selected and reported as 44.2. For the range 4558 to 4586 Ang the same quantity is 44.84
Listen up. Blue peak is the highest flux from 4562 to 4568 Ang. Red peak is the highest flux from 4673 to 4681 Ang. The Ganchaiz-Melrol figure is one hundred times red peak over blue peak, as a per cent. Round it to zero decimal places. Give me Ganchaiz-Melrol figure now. 101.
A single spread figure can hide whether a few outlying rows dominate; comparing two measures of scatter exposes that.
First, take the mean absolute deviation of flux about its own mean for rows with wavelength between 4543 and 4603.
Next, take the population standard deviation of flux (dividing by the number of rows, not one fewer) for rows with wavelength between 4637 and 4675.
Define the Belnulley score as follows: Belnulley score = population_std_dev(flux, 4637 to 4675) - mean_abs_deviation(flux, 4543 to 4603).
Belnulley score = 1.1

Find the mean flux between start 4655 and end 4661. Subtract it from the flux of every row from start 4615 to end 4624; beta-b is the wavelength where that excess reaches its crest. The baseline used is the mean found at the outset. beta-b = 4620.0 Ang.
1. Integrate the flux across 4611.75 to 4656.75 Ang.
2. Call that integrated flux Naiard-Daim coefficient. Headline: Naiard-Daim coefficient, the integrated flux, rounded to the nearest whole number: 1866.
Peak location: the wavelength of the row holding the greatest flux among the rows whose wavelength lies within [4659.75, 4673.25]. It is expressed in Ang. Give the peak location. 4660.5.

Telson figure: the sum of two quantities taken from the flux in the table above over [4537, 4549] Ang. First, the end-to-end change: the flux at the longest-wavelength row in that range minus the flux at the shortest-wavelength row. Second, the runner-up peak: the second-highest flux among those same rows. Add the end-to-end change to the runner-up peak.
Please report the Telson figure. 47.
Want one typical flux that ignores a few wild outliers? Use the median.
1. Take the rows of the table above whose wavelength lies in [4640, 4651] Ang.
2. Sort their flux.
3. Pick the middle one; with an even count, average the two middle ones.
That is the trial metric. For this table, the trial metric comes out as 41.38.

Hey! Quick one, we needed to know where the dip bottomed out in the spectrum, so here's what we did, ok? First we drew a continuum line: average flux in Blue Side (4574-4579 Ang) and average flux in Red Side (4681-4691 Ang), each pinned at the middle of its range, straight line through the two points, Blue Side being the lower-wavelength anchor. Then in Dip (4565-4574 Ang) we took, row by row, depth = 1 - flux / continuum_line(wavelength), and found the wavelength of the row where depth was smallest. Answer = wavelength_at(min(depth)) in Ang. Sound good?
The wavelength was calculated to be 4569.0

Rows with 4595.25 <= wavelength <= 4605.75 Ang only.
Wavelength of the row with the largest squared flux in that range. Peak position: 4605.0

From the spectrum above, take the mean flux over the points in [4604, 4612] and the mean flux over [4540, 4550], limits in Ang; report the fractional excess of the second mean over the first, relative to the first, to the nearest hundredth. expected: -0.05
